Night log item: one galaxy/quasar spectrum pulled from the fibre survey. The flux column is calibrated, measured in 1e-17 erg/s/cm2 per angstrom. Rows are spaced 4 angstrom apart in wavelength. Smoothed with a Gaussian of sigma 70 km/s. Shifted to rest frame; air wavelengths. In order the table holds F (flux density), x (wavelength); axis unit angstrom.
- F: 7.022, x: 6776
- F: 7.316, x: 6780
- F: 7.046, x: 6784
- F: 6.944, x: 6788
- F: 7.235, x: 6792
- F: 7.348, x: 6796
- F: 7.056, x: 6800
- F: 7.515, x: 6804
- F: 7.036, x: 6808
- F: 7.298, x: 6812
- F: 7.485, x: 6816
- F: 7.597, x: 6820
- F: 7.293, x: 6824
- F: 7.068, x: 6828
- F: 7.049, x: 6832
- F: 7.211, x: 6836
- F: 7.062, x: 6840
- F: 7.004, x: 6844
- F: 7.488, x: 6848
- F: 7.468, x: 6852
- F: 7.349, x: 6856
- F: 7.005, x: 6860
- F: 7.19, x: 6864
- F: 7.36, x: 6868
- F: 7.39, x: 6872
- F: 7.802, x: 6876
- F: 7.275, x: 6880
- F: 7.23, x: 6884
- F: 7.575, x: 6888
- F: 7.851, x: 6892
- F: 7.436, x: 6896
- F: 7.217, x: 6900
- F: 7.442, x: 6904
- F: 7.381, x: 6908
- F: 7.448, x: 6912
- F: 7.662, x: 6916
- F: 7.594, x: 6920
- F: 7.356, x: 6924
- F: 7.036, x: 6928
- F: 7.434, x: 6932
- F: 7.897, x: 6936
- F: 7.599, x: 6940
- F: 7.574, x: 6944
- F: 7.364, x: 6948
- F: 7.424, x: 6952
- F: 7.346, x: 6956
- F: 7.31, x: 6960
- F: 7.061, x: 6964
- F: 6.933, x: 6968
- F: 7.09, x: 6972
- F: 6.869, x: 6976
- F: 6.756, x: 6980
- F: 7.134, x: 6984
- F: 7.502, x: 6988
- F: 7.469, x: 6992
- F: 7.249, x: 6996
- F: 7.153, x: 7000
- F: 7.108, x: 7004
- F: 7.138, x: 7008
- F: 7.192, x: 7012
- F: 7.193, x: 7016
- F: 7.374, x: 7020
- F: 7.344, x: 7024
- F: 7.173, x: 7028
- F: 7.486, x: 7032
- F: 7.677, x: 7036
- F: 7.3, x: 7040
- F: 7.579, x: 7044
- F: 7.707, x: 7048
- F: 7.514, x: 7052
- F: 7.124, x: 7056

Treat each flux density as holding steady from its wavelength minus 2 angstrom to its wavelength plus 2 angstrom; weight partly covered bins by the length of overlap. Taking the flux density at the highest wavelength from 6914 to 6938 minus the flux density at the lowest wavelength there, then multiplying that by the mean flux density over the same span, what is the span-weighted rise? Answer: 1.8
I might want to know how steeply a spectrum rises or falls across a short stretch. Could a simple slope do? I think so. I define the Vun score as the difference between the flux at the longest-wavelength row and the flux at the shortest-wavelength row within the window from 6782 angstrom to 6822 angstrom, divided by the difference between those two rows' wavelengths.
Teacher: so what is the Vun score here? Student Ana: 0.015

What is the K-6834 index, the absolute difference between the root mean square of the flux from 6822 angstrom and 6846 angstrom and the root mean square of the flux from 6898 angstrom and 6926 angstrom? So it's 0.33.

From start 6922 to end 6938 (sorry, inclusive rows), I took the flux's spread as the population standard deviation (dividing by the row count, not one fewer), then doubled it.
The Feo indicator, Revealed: 0.62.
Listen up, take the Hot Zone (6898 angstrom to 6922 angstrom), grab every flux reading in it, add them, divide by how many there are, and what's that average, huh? 7.46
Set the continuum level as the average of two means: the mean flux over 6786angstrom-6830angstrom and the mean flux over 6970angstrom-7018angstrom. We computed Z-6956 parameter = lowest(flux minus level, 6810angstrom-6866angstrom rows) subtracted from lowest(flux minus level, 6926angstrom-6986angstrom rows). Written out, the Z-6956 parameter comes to -0.25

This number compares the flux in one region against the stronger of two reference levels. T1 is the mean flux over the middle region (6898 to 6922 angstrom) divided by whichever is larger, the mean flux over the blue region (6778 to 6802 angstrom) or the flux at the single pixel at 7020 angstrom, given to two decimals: 1.01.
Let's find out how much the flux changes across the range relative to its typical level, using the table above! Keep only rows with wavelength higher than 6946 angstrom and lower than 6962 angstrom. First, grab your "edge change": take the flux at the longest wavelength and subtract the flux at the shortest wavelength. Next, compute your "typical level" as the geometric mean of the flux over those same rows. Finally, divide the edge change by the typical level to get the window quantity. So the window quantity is -0.007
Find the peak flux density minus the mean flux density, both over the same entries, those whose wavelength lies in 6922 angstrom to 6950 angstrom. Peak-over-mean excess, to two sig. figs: 0.43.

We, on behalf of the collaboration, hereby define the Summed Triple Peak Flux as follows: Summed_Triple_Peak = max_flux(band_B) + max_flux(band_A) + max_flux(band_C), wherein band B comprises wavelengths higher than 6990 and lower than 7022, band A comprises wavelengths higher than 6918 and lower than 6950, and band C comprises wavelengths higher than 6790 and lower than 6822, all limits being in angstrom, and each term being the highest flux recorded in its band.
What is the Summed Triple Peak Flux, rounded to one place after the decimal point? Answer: 23.0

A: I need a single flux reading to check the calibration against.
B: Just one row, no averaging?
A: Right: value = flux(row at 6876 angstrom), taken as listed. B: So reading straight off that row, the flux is 7.802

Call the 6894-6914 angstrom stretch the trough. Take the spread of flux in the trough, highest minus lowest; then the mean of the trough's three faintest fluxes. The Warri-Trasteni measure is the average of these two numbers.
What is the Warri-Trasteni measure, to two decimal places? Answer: 3.79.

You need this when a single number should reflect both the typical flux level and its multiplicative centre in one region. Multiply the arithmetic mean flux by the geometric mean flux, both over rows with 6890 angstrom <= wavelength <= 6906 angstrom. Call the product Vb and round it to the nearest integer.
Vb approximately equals 56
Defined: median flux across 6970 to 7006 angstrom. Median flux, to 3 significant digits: 7.13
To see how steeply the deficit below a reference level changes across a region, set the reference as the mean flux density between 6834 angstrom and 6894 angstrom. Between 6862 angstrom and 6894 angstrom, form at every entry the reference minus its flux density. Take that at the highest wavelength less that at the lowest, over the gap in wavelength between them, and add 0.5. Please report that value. 0.476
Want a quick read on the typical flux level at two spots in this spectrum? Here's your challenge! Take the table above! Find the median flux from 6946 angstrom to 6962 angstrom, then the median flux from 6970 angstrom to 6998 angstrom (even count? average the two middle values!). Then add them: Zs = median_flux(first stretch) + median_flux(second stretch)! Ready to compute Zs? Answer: 14.49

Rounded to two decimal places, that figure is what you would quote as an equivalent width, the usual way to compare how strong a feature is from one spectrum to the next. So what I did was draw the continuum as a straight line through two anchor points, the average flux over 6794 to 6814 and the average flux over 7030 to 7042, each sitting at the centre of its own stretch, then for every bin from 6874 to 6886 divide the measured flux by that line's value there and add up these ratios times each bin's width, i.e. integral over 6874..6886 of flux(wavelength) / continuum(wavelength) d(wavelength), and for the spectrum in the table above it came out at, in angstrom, 12.18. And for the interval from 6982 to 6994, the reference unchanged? 11.89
